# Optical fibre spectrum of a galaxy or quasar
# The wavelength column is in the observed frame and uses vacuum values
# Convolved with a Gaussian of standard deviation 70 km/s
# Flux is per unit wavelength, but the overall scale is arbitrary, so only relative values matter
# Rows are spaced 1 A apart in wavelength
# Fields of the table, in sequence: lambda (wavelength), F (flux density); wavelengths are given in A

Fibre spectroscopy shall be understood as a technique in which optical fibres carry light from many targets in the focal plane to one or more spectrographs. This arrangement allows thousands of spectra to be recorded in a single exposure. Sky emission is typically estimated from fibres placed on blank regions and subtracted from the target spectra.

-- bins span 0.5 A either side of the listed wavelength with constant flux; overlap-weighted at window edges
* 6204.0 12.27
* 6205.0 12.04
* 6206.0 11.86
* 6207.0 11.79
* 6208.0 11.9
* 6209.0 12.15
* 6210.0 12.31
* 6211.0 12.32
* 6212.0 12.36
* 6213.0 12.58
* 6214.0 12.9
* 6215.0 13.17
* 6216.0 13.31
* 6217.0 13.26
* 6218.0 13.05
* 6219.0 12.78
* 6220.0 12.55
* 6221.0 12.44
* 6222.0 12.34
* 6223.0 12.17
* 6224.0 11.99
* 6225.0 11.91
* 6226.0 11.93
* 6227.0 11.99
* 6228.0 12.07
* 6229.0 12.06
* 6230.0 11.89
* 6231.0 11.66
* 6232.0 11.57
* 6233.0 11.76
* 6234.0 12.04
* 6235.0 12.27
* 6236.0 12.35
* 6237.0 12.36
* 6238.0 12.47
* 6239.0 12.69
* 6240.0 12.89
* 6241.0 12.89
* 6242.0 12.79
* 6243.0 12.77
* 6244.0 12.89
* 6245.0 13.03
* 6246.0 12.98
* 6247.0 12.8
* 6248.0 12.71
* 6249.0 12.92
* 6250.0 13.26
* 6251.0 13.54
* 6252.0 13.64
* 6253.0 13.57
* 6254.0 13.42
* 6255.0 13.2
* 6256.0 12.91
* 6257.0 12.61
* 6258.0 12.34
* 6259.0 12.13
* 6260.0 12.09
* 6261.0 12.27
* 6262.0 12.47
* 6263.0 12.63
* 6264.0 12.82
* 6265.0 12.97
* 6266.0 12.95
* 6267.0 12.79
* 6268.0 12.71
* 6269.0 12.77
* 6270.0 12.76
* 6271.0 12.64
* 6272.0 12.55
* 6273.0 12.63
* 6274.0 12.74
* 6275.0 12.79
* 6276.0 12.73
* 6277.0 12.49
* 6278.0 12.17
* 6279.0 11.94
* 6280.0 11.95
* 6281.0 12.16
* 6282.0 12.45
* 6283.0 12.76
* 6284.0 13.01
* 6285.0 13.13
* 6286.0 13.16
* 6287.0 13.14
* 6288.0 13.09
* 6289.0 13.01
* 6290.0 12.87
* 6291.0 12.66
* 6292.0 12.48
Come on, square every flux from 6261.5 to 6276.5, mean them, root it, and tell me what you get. 12.7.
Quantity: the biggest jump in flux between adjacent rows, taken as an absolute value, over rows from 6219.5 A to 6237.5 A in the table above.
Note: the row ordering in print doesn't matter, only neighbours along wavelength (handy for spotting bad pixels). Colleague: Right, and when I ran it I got 0.280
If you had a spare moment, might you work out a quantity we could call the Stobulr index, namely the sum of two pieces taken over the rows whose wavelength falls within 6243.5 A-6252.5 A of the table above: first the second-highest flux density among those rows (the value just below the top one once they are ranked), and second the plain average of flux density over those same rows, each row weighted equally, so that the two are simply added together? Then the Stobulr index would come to 26.6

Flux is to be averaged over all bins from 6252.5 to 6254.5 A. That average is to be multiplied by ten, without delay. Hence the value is 135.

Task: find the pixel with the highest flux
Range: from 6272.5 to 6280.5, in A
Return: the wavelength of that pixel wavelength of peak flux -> 6275.0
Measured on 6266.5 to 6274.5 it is 6267.0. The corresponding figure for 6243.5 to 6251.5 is 6251.0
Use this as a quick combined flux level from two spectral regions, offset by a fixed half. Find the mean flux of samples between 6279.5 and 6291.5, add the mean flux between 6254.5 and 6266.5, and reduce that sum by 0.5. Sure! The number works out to 24.9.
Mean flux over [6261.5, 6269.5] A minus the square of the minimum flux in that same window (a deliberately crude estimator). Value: -143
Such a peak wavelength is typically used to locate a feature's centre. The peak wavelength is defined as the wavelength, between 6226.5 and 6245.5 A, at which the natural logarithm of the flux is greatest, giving 6245.0 A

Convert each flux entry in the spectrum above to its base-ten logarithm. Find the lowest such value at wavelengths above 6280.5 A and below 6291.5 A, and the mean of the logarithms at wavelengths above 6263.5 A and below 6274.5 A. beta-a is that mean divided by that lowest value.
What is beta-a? 1.019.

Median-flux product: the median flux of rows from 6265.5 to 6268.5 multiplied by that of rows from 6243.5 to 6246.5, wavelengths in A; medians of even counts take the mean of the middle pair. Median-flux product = 166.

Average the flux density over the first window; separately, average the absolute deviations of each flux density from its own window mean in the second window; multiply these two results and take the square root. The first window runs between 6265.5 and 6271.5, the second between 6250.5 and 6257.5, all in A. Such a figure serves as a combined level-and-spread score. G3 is 2.0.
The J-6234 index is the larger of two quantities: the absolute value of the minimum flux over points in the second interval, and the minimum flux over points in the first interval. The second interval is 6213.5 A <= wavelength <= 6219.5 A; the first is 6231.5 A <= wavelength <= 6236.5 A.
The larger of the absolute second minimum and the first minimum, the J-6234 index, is 12.8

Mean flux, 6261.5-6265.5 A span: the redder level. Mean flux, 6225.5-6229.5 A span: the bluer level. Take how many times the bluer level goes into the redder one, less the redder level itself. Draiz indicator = -11.7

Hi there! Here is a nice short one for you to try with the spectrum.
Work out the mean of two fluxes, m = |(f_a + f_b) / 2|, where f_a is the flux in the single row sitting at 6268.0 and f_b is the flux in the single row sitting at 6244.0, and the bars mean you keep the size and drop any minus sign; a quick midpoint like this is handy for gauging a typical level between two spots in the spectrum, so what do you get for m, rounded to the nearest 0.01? 12.80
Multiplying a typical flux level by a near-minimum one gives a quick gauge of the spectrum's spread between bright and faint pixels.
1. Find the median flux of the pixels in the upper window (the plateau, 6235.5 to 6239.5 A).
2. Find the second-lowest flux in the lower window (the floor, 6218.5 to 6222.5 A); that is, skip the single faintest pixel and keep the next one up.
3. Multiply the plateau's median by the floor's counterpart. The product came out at 154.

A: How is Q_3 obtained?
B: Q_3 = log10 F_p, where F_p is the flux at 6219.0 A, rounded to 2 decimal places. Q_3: 1.11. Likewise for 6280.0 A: 1.08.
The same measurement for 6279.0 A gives 1.08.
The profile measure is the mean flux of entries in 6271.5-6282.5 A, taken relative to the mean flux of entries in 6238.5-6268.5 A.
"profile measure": 0.97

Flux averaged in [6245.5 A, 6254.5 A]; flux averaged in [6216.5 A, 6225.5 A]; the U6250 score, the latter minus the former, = -0.7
